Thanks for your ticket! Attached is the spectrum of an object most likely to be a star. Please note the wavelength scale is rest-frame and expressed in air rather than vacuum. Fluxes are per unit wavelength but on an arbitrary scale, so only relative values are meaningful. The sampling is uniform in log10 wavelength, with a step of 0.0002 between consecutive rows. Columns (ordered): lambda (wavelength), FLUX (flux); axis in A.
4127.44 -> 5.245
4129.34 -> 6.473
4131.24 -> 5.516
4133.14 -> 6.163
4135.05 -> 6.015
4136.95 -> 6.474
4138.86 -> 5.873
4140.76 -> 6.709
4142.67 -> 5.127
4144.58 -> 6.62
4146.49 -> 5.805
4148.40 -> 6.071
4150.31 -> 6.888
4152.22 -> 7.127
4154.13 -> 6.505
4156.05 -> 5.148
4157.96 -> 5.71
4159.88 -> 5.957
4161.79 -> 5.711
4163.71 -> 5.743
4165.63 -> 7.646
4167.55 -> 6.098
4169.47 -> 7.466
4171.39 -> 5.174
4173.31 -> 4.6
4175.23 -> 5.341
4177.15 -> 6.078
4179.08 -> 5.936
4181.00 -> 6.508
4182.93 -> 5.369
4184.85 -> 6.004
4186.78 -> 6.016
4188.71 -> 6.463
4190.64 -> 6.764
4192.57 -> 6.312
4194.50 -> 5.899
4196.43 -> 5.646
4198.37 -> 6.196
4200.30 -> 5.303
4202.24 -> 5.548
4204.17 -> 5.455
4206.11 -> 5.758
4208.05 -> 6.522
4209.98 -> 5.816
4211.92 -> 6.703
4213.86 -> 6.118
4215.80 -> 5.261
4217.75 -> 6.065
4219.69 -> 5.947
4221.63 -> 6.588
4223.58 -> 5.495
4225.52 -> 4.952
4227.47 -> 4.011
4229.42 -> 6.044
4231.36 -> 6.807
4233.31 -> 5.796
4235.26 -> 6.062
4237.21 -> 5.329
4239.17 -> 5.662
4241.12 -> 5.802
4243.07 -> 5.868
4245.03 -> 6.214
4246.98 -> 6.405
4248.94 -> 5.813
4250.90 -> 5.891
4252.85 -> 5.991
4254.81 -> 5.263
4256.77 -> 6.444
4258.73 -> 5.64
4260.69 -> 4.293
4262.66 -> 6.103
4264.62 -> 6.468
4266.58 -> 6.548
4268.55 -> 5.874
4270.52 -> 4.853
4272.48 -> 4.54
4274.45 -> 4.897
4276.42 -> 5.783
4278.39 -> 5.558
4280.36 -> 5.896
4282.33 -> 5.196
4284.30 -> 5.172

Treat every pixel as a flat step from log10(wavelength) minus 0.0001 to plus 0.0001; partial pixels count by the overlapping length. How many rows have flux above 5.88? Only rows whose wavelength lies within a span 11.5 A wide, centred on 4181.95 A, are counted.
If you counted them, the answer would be 5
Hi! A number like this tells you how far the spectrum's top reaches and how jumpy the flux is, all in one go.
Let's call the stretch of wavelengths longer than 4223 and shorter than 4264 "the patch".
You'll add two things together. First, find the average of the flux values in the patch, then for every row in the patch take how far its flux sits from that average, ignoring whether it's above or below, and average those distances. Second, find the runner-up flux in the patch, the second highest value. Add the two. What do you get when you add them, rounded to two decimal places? 6.92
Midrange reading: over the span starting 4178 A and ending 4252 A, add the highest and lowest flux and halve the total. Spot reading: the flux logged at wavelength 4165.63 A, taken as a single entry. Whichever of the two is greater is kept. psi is 7.6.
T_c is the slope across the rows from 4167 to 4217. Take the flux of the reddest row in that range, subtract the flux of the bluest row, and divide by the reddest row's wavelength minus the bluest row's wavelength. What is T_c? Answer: -0.017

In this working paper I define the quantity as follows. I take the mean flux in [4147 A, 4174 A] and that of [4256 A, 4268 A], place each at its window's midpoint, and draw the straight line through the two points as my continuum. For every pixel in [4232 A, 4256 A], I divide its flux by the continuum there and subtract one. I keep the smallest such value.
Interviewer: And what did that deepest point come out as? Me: -0.11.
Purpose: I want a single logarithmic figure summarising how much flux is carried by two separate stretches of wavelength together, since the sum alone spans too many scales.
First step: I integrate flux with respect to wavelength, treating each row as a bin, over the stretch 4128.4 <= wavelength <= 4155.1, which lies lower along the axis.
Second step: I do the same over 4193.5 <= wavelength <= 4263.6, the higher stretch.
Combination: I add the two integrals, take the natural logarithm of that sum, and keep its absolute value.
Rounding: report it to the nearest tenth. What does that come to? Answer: 6.4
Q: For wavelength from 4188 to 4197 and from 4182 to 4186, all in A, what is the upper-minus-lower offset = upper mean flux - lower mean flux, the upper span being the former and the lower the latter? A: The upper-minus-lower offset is 0.53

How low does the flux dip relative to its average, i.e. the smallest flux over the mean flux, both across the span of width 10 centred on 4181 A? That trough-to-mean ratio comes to 0.90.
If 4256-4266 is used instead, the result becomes 0.74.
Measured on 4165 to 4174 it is 0.74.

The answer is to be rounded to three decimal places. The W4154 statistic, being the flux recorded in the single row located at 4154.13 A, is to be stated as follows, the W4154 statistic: 6.505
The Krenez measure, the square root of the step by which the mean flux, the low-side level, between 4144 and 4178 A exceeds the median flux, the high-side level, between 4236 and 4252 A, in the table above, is 0.50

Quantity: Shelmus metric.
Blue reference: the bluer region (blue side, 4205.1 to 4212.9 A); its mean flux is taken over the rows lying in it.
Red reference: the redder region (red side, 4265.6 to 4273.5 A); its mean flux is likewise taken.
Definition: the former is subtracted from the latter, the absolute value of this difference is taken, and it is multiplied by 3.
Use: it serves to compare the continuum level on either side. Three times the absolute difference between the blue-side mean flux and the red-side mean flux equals 2.24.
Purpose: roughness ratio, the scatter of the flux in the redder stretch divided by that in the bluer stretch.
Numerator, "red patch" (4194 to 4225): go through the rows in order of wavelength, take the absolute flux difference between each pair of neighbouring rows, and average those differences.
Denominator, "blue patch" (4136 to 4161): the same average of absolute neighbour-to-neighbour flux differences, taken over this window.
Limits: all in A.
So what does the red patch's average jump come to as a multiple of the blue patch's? 0.75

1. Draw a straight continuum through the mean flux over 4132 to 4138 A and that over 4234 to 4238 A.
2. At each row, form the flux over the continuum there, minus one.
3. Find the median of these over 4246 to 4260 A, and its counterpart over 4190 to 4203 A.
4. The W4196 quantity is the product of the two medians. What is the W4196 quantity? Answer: -0.0001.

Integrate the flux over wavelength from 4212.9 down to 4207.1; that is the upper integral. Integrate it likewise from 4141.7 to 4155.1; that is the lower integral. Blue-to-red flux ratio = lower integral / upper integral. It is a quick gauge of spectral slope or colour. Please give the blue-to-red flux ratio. 2.3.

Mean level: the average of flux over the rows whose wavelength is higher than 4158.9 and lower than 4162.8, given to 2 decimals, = 5.83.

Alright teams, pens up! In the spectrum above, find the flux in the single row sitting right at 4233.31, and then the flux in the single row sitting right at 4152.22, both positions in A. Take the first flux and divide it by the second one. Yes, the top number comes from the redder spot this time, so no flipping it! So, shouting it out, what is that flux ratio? 0.81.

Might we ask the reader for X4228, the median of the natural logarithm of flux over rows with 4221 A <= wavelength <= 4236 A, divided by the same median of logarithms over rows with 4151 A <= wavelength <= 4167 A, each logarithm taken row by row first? 1.01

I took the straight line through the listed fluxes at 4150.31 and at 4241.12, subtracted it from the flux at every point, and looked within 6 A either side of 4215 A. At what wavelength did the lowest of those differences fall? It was 4215.80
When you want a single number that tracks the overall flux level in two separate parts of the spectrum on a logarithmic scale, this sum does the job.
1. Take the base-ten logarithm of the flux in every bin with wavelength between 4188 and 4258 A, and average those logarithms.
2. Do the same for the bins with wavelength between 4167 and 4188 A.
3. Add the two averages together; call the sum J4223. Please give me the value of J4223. 1.53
